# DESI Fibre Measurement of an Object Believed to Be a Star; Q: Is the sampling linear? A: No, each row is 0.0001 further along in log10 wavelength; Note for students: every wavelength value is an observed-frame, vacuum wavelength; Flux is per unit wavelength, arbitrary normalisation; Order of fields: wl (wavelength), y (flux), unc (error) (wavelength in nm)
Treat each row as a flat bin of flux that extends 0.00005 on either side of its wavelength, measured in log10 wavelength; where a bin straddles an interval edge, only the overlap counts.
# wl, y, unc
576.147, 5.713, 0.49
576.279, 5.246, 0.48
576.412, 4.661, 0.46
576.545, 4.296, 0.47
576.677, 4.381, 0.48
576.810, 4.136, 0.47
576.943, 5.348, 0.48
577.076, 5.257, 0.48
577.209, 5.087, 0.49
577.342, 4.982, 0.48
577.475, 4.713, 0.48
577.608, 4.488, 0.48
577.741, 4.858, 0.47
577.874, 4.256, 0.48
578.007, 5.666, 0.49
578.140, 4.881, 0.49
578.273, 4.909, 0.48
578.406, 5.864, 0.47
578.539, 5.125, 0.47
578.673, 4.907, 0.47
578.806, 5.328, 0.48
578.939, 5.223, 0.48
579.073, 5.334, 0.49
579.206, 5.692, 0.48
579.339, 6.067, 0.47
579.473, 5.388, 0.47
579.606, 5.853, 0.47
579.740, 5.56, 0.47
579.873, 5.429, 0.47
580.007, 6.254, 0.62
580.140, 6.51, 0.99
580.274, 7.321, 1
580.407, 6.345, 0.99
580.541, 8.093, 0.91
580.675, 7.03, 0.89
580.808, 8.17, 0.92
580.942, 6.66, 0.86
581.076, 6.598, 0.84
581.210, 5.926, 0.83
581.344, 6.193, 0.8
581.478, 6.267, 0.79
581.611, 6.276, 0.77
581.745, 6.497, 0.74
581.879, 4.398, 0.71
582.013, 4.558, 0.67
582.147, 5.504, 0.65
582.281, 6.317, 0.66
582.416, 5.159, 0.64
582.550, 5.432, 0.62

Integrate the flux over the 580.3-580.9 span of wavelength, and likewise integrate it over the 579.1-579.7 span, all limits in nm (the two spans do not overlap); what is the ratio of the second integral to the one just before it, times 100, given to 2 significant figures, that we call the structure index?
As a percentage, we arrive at 77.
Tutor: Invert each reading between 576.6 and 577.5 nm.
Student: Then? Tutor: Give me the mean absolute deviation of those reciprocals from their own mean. 0.017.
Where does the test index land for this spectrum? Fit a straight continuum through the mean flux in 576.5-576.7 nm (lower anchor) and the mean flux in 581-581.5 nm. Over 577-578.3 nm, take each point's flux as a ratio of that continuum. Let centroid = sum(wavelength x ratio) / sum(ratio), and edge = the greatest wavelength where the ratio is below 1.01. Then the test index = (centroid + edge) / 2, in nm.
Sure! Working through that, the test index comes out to 577.97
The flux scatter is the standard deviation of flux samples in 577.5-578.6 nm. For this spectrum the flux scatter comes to 0.5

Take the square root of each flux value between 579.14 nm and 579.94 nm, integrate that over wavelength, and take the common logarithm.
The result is 0.280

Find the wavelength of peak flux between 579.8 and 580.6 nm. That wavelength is 580.541 nm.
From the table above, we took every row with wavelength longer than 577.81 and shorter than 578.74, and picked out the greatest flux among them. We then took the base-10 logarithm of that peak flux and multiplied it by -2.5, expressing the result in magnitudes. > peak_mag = -1.92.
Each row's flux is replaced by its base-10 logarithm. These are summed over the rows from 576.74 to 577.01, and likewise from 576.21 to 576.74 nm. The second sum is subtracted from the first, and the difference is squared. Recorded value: 1.7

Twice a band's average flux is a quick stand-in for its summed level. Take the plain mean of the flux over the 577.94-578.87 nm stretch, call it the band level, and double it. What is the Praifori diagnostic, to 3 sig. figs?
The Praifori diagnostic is 10.5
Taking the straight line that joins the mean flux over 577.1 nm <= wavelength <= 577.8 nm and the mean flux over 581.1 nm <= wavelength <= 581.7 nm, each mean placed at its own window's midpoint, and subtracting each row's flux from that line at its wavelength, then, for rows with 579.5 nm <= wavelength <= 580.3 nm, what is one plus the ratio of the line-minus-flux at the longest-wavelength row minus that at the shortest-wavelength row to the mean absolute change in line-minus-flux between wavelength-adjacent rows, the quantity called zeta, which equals -1.7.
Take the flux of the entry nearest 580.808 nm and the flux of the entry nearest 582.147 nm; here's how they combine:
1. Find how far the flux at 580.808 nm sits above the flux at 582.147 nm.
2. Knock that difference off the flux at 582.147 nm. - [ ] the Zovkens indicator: 2.8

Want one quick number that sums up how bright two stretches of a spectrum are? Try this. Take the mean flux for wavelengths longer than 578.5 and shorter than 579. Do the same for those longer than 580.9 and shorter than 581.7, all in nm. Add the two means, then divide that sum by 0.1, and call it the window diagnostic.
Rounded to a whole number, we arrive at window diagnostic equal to 115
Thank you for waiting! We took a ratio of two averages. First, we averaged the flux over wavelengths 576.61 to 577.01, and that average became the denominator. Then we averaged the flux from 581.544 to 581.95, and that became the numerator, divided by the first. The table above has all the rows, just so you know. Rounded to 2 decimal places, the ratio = 1.24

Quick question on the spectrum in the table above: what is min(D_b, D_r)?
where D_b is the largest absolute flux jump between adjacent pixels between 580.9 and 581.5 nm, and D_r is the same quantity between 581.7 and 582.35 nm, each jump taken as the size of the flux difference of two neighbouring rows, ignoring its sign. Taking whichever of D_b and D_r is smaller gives 0.67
